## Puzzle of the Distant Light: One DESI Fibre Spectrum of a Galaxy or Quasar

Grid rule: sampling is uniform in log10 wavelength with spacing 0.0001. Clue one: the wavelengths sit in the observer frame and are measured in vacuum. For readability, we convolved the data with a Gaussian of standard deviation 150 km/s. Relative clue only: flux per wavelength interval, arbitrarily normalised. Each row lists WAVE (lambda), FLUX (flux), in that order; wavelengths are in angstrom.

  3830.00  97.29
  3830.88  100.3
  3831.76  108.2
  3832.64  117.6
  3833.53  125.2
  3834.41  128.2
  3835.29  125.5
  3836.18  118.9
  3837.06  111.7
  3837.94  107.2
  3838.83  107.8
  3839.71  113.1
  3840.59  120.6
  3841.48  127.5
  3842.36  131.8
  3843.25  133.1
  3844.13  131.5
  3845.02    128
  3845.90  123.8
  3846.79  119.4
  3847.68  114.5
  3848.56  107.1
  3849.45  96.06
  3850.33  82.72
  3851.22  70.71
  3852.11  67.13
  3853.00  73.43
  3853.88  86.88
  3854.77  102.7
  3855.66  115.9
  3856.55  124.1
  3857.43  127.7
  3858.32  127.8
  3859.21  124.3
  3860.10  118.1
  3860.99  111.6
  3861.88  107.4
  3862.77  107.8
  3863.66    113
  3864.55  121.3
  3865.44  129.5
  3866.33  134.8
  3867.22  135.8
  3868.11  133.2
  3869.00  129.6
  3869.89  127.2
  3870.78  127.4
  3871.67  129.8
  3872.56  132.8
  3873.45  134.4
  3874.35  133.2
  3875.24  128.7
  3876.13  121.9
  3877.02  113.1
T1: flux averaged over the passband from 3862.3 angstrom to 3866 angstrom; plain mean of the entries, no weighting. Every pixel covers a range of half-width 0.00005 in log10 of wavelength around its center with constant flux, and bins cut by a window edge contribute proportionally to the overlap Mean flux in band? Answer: 118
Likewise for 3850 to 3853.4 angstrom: 73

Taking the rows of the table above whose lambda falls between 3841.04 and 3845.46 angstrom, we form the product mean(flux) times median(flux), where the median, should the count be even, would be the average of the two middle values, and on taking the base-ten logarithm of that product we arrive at 4.23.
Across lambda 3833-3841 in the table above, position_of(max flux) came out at 3834.41 angstrom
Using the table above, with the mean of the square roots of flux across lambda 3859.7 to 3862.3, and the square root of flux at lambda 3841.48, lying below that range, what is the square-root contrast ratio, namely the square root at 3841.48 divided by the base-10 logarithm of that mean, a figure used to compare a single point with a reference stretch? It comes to 11.0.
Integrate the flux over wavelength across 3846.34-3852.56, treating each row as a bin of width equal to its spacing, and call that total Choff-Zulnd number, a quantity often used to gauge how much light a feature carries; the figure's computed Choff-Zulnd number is 583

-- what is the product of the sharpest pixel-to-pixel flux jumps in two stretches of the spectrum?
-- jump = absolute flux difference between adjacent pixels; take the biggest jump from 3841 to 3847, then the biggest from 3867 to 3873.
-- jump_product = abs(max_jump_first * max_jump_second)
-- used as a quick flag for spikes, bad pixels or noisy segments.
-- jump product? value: 16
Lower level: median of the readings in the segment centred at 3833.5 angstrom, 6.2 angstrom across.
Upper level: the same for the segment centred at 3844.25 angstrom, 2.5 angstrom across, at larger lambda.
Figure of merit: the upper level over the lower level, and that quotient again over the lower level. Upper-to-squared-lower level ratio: 0.0093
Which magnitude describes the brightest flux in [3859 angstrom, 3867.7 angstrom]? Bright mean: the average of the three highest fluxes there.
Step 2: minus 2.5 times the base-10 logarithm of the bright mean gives -5.313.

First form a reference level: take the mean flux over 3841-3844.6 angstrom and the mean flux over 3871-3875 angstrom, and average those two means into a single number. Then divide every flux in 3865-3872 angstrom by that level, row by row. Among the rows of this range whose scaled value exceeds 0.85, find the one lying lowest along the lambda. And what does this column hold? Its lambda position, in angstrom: 3865.44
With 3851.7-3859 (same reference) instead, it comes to 3855.66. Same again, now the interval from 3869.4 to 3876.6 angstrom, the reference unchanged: 3869.89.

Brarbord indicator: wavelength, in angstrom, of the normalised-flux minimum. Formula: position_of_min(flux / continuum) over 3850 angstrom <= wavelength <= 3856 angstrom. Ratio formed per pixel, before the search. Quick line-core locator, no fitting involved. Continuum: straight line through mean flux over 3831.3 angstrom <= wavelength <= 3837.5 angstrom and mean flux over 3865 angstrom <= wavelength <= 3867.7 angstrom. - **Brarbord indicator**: 3852.11 angstrom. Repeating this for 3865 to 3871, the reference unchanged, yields 3870.78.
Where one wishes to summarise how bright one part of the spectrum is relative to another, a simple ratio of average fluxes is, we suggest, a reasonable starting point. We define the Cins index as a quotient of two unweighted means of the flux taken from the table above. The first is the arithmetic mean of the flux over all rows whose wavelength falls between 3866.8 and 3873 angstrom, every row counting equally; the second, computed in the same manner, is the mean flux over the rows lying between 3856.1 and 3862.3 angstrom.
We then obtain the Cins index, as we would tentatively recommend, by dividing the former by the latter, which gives 1.09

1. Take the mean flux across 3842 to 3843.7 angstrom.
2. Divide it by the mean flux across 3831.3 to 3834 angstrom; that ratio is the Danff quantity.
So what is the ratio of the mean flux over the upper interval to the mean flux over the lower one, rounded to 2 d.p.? 1.13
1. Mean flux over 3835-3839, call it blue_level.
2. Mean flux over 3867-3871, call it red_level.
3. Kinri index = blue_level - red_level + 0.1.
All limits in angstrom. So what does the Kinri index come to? -16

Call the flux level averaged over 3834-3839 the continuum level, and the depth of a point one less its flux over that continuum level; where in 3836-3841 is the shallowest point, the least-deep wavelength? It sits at 3840.59 angstrom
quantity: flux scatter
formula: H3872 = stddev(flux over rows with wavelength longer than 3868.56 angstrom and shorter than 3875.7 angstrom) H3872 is 3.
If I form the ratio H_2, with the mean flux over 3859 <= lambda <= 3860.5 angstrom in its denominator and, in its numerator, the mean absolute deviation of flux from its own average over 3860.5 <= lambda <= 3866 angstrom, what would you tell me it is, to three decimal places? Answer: 0.057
